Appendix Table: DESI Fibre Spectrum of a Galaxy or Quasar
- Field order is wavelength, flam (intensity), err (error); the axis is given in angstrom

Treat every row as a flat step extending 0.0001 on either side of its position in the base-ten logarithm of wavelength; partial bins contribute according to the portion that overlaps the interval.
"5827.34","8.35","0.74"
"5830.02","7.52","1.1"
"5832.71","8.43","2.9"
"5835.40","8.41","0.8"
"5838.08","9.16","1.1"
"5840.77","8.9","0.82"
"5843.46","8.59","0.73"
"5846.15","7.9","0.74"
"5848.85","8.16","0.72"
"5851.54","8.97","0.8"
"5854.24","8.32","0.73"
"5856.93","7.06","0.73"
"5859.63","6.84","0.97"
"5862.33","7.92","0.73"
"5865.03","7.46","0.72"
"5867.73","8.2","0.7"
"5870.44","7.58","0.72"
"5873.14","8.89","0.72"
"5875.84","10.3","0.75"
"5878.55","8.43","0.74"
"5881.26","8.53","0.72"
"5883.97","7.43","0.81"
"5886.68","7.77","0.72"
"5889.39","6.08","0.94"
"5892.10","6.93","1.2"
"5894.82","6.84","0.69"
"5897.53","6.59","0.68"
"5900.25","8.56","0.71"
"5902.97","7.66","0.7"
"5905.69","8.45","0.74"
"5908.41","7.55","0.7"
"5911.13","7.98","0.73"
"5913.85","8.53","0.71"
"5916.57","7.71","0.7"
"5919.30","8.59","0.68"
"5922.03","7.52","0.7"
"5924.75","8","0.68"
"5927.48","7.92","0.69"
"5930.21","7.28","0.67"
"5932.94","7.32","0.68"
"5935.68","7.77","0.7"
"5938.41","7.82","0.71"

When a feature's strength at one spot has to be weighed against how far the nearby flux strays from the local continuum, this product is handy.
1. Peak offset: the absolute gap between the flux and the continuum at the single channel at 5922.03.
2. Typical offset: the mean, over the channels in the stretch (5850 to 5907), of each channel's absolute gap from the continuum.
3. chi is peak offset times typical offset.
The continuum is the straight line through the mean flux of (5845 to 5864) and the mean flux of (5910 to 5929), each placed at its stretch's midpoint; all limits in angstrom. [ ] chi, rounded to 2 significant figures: 0.41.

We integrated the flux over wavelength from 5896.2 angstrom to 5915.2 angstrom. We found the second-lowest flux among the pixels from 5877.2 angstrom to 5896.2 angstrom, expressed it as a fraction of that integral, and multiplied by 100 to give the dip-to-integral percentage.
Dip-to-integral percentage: 4.55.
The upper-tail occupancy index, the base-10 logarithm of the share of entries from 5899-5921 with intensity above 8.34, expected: -0.30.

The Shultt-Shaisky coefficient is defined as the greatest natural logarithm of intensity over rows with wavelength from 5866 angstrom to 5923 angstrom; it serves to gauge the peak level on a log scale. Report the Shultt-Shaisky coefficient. 2.33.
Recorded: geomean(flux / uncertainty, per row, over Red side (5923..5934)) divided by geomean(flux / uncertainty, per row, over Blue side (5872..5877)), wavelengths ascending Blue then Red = 0.86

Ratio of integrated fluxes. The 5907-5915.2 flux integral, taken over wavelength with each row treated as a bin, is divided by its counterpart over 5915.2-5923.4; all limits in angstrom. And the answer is 1.01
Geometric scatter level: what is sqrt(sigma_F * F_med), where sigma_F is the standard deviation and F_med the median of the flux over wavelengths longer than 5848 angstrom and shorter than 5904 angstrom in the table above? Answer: 2.7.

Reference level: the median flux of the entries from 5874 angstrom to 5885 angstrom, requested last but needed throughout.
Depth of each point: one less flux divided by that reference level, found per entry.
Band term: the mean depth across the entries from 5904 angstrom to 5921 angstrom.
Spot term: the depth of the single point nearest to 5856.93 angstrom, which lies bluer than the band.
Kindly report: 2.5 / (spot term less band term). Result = 20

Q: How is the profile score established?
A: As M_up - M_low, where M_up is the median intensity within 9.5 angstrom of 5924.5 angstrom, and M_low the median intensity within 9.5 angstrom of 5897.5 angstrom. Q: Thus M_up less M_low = 0.78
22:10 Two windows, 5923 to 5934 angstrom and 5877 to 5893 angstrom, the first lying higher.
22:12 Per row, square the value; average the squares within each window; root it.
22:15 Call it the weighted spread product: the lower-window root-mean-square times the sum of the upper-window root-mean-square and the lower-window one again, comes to 115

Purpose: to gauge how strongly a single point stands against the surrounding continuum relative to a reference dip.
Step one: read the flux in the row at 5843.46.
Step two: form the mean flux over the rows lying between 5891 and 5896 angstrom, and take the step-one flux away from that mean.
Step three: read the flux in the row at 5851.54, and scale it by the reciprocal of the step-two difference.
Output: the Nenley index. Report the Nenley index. -5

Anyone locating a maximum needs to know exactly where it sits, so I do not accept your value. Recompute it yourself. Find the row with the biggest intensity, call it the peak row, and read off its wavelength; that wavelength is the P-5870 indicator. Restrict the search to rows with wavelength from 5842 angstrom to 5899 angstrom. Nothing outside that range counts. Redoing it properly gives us 5875.84 angstrom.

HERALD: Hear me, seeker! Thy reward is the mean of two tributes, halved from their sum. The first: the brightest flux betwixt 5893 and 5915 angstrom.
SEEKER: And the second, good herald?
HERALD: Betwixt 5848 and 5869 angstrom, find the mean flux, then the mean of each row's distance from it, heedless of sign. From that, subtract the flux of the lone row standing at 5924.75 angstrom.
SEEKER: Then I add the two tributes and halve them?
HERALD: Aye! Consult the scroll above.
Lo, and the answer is 0.56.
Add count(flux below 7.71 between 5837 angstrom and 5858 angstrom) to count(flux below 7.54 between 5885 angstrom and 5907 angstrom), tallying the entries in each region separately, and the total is 5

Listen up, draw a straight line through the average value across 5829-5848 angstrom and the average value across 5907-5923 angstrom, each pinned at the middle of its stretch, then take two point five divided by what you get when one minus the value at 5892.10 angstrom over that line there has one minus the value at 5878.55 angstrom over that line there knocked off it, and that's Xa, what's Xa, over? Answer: 14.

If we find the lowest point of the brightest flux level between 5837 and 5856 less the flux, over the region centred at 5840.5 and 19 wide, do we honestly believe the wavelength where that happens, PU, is 5838.08 angstrom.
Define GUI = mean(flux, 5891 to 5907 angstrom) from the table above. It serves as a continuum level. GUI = 7.5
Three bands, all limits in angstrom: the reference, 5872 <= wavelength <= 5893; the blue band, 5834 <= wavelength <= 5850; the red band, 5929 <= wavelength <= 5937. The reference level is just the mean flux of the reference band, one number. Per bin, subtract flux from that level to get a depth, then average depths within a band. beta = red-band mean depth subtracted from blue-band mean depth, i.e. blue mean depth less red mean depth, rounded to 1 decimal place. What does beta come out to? -1.1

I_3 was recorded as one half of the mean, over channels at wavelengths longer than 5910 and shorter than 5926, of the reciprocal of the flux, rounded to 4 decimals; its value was 0.0622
